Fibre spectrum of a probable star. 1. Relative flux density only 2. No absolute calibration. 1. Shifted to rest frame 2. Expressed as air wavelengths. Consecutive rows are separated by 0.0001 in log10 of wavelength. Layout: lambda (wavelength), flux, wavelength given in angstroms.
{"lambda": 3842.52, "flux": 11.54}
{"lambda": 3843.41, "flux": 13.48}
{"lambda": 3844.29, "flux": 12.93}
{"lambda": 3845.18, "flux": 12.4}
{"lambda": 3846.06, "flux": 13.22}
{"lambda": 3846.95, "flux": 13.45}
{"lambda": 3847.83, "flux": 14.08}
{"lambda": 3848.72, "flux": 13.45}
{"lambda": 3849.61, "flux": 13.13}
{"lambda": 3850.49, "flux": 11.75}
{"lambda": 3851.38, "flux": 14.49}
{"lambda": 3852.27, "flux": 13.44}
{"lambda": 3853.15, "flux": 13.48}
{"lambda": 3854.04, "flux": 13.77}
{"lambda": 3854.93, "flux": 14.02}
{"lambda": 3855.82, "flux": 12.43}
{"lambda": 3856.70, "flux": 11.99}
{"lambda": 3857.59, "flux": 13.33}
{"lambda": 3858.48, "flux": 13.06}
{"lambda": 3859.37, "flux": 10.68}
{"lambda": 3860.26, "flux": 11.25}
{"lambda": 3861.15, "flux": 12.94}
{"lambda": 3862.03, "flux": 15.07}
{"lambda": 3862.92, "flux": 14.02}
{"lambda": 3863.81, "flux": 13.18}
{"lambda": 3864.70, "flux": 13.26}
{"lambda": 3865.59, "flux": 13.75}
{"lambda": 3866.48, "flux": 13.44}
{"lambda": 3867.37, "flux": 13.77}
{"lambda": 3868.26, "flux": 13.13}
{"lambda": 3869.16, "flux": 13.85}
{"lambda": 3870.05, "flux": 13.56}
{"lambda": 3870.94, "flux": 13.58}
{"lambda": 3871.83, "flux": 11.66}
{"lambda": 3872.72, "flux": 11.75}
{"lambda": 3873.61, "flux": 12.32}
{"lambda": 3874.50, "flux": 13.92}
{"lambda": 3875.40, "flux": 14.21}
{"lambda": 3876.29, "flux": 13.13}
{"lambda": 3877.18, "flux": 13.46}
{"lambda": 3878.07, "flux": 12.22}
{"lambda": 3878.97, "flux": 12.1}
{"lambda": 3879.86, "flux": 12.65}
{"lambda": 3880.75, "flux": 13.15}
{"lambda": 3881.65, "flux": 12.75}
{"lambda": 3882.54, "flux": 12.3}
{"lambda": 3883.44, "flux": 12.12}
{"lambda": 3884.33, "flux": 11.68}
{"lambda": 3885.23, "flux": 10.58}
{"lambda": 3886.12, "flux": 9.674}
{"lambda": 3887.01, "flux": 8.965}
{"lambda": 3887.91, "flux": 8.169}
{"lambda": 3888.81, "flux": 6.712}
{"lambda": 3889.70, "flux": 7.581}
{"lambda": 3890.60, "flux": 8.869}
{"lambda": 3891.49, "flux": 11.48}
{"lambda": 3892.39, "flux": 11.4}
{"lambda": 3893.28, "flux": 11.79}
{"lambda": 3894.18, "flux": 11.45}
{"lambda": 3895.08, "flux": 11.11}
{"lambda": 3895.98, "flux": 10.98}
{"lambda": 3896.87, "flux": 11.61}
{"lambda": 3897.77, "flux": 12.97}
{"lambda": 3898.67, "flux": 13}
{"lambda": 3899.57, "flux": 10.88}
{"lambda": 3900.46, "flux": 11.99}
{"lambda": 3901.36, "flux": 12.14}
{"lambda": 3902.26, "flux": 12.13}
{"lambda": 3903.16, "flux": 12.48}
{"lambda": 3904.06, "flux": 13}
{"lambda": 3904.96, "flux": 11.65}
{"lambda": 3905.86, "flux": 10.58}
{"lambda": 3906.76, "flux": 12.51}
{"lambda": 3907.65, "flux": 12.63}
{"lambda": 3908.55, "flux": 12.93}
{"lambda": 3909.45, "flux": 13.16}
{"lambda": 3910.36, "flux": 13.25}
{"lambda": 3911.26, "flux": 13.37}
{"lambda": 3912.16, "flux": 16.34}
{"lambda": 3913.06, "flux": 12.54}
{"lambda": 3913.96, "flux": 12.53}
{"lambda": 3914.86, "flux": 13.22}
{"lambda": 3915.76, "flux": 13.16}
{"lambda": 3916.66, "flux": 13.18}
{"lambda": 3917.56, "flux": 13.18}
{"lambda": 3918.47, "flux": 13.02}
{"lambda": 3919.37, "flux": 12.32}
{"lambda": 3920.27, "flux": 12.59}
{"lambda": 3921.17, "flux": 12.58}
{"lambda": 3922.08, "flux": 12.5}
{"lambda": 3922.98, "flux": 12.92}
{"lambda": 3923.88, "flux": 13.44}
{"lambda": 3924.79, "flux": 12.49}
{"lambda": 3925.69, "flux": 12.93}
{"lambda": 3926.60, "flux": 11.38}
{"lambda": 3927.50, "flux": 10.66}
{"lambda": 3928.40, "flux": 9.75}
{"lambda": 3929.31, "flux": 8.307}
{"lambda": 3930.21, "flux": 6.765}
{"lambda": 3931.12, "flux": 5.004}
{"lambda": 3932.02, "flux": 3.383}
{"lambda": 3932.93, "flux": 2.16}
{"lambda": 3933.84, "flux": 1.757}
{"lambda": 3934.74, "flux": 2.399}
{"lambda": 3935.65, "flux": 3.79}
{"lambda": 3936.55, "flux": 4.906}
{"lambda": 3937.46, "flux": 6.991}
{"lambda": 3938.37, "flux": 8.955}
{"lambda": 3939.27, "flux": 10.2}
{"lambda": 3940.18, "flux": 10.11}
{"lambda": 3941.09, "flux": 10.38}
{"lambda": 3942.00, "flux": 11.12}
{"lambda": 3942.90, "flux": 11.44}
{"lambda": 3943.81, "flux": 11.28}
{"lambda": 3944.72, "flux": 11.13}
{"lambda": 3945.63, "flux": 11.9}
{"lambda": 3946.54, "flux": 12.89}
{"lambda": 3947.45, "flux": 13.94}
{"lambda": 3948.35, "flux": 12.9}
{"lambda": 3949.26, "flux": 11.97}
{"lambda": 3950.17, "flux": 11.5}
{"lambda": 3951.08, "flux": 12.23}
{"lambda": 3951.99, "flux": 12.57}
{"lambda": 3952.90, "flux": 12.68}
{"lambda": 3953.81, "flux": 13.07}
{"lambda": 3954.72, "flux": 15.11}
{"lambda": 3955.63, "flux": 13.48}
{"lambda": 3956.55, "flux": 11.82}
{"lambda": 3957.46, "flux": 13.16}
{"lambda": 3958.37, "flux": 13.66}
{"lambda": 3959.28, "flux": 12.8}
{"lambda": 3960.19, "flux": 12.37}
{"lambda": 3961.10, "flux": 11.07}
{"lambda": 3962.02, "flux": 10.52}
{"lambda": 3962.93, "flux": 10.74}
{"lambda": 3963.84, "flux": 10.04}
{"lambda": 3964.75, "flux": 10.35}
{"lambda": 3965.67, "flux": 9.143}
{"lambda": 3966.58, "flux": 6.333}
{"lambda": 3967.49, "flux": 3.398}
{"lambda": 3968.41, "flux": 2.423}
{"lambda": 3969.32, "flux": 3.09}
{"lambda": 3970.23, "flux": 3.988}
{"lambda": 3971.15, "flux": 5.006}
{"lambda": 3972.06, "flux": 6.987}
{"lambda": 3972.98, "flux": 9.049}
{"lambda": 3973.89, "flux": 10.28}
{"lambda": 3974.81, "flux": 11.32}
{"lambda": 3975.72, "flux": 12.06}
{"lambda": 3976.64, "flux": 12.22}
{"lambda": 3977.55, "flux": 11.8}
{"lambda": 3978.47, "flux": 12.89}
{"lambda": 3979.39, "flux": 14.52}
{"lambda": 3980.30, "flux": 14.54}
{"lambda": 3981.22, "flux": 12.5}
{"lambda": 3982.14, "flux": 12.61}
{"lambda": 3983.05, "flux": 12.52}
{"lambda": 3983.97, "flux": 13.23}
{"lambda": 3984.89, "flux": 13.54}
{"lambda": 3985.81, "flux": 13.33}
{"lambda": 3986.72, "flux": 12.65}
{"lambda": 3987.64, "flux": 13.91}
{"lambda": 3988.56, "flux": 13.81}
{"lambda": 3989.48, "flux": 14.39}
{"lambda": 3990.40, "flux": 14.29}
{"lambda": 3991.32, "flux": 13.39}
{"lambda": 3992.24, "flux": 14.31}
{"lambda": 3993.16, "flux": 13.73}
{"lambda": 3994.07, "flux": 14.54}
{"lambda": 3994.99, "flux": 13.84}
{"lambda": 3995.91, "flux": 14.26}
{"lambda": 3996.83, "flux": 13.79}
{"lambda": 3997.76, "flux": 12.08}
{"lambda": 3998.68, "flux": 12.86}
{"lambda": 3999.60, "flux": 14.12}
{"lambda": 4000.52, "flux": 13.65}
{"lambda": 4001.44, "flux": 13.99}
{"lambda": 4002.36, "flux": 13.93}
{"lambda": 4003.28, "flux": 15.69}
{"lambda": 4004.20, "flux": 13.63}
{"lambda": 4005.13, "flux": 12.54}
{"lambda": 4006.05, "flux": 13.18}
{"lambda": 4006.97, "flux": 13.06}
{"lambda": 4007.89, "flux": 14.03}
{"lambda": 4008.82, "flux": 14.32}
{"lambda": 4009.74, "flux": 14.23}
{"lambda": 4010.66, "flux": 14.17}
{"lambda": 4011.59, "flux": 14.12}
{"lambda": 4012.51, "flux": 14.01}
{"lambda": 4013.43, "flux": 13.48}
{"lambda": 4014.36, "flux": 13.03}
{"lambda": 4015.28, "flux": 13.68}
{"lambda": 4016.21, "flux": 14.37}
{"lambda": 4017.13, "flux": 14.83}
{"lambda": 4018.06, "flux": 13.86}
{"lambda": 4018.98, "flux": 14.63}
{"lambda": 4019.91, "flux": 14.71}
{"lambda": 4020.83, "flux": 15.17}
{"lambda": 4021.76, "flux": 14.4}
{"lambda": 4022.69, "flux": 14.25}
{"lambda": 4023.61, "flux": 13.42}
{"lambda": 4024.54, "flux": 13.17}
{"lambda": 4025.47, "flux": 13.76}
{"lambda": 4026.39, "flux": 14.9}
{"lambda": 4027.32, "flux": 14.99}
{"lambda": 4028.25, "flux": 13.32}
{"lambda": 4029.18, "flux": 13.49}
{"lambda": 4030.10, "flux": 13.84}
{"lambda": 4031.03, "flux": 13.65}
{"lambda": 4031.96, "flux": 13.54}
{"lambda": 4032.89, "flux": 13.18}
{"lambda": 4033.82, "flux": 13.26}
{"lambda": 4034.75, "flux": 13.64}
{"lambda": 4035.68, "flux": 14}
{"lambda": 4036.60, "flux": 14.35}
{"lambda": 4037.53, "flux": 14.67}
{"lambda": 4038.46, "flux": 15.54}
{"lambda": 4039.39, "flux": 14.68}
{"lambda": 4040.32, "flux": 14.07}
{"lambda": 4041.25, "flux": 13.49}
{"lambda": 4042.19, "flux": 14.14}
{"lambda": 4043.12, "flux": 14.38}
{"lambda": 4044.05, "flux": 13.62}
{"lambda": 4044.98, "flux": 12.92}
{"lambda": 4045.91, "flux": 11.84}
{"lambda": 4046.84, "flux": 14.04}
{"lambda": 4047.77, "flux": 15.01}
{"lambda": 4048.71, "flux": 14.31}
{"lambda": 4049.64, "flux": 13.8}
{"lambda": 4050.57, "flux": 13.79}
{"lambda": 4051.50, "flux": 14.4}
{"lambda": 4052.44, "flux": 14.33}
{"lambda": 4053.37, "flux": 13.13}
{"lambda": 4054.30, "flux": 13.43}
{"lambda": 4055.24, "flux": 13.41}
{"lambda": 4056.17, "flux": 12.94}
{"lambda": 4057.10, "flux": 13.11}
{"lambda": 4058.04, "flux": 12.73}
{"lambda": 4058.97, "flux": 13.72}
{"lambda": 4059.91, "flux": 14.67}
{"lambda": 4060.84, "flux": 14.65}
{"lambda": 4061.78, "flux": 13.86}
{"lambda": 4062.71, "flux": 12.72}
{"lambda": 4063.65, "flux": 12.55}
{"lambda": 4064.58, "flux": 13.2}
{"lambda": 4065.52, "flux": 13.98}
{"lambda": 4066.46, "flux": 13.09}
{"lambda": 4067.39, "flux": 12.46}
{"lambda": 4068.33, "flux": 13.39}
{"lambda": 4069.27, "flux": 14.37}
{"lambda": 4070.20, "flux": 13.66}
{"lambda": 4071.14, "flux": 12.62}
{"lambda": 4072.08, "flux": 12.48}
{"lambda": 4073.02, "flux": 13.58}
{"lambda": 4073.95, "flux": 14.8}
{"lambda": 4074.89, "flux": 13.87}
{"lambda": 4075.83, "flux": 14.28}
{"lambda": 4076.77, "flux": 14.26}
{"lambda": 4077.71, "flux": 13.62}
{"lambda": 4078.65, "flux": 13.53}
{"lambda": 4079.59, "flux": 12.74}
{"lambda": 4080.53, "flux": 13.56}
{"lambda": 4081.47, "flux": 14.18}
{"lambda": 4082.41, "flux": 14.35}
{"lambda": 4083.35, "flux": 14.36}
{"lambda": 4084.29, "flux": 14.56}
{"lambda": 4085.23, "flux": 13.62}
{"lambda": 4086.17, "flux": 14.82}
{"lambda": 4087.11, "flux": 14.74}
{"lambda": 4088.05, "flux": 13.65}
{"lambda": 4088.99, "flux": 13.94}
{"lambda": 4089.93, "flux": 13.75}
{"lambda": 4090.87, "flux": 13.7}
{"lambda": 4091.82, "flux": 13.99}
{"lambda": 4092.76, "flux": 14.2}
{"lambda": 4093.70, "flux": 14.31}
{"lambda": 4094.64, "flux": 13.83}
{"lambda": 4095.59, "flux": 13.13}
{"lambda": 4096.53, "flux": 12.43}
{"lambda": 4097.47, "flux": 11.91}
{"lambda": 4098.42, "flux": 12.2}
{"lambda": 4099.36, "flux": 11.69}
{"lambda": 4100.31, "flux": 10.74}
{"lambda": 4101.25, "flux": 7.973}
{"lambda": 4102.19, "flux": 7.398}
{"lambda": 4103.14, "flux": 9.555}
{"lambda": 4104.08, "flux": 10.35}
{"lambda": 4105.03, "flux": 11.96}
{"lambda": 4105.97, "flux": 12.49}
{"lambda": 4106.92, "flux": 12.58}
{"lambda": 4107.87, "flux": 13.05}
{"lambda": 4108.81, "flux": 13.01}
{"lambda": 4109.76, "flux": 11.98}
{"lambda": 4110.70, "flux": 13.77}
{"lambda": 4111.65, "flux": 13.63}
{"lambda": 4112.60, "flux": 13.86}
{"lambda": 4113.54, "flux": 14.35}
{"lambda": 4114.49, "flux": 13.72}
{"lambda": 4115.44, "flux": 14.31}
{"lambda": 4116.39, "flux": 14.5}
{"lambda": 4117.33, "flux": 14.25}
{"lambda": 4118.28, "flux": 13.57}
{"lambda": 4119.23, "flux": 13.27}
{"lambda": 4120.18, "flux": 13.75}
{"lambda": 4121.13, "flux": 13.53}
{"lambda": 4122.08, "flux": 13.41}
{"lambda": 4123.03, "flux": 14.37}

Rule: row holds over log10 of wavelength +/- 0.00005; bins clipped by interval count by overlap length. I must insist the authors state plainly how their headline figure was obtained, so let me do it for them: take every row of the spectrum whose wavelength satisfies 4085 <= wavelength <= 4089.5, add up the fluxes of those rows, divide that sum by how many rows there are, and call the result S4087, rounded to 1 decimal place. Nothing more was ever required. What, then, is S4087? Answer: 14.2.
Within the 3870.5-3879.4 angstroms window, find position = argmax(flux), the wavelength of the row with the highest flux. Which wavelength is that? 3875.40 angstroms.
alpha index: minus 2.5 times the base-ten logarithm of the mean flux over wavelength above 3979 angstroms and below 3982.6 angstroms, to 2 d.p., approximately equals -2.83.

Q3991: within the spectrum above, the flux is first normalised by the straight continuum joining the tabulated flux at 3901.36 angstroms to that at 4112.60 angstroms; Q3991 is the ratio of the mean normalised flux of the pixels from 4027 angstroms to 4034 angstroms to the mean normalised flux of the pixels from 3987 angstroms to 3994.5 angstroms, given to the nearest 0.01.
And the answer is 0.95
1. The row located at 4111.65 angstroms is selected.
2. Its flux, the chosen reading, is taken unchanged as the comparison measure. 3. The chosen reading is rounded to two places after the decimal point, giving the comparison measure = 13.63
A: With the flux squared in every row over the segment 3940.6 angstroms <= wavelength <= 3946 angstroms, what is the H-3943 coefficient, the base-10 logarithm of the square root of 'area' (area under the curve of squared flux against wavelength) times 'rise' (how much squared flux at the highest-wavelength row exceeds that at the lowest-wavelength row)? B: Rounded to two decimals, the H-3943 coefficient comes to 2.18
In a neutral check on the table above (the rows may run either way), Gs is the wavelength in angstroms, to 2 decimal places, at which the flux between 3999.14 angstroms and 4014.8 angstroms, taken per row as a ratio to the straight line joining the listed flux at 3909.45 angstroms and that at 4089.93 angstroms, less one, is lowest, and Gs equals 4005.13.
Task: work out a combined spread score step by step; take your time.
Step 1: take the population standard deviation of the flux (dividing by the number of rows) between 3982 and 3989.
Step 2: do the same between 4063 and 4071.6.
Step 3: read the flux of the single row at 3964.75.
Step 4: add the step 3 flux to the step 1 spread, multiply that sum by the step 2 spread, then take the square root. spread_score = 2.6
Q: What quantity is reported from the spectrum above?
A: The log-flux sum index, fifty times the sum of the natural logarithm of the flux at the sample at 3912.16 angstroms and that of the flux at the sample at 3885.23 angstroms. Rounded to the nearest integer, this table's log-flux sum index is 258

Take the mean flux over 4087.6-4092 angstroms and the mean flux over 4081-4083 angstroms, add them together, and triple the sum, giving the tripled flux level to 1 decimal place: 84.2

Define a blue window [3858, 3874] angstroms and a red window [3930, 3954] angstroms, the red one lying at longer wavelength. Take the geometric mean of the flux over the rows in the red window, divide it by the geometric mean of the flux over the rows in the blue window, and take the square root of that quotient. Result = 0.78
